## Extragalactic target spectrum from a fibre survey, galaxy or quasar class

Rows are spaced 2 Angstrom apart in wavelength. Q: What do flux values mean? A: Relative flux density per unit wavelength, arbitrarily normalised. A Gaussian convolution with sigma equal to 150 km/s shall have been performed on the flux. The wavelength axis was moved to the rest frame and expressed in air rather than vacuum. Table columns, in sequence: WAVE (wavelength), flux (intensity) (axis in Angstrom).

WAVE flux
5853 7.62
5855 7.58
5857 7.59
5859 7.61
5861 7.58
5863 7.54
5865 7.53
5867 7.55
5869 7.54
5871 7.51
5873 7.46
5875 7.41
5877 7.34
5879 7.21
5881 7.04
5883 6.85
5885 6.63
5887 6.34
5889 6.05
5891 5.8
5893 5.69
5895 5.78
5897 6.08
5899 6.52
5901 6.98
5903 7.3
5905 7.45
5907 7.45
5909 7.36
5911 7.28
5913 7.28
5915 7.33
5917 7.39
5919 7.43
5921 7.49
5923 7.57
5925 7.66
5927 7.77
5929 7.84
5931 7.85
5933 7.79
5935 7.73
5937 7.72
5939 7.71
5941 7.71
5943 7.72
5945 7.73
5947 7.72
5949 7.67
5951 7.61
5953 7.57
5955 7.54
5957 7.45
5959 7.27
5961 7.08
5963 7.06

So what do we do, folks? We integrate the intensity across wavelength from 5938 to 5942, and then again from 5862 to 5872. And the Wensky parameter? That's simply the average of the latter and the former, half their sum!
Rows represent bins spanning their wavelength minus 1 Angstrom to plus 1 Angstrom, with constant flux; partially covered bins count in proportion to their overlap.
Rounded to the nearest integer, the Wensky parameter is 53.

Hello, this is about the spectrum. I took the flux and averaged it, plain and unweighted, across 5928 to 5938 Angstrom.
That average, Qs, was 7.8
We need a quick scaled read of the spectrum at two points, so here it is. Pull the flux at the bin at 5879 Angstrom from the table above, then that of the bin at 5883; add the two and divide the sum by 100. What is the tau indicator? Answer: 0.141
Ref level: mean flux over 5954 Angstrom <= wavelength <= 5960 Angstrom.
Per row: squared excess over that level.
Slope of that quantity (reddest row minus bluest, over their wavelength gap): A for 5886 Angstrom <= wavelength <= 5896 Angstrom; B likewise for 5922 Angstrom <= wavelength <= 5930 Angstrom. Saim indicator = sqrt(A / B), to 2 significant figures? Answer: 2.7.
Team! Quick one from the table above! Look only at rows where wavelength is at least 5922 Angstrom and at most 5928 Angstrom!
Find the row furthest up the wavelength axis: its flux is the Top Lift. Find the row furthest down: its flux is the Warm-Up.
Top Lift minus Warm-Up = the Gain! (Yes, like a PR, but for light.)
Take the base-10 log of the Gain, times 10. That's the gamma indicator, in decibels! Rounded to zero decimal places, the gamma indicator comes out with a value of -7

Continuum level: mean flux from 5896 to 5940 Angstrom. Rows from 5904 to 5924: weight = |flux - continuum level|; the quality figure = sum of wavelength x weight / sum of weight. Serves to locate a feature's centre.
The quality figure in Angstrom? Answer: 5915.1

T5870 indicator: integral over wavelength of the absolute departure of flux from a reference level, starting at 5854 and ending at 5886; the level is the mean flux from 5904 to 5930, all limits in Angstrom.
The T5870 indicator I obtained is 6.2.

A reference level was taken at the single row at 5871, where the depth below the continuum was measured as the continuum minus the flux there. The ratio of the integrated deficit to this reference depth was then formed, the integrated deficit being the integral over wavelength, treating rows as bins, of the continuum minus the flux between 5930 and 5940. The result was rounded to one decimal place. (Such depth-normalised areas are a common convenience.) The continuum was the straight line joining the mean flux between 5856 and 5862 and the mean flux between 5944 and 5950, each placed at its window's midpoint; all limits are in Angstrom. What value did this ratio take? -7.0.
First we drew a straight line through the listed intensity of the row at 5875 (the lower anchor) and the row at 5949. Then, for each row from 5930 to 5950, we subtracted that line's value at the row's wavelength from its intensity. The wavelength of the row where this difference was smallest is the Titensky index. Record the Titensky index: 5949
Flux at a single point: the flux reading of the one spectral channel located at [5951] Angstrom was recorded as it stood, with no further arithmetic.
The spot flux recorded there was 7.61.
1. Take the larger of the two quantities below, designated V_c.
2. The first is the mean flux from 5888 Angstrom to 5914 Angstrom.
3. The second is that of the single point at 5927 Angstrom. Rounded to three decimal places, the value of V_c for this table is 7.770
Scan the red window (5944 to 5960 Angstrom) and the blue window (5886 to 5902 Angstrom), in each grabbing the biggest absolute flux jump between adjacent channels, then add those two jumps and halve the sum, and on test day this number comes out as 0.32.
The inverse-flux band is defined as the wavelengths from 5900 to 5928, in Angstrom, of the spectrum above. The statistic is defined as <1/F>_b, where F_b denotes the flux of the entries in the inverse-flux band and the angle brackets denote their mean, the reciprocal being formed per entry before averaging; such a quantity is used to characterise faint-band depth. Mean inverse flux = 0.135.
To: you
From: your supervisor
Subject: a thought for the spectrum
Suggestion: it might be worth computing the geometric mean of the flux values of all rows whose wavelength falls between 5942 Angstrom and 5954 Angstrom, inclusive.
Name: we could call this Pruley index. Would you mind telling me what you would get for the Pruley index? 7.7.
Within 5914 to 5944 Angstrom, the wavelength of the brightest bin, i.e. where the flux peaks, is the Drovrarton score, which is 5931 Angstrom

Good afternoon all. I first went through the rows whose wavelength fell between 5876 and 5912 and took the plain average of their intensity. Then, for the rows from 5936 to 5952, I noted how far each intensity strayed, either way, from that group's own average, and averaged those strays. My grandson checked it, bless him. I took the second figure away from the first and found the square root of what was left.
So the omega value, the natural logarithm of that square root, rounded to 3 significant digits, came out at 0.951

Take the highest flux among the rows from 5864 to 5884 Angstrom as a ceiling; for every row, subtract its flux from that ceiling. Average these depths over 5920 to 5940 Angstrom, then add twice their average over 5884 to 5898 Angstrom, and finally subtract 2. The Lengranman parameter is 0.8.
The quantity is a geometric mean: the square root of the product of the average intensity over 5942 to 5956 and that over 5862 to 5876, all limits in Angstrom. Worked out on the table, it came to 7.58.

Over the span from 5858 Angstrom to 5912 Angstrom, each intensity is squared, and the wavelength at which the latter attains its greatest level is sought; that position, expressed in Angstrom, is 5859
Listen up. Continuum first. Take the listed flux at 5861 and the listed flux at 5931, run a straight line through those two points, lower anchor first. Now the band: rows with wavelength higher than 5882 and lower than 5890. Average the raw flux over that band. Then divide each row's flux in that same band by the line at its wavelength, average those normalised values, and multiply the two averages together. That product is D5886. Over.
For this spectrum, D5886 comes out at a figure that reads 5.4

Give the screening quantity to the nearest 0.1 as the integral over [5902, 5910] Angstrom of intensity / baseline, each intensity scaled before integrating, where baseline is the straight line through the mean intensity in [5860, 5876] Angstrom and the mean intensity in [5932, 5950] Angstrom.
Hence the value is 7.8 Angstrom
